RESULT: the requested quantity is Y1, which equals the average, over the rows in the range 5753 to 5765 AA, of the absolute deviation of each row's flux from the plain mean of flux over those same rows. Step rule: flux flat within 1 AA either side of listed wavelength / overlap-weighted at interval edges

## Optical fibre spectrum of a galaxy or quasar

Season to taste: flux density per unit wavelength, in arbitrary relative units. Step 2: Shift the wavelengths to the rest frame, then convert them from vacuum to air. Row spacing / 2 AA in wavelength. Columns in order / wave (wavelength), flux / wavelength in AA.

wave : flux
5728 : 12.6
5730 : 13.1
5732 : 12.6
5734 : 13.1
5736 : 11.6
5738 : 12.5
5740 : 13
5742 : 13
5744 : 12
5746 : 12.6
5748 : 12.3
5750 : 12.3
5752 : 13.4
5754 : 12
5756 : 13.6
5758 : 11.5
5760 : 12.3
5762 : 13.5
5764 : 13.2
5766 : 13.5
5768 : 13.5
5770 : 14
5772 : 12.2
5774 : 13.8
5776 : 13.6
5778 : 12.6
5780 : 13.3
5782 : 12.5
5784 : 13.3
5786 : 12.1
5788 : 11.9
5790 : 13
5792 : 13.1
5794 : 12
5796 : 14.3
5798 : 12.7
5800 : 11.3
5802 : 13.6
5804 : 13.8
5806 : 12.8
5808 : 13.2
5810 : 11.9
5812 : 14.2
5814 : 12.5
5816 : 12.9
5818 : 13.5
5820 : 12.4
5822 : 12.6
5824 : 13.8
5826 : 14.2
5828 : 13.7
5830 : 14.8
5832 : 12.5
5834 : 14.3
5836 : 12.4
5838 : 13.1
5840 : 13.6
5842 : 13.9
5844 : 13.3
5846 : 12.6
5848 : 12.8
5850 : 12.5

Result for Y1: 0.75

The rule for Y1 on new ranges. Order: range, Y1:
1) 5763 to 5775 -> 0.44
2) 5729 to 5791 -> 0.58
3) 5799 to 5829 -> 0.70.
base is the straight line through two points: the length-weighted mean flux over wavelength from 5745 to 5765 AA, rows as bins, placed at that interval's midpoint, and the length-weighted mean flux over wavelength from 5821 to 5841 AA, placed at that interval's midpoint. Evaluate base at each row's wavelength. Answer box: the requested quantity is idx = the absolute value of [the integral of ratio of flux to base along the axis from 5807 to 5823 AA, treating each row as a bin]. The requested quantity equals 15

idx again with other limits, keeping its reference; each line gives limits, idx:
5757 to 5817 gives 60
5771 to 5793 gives 22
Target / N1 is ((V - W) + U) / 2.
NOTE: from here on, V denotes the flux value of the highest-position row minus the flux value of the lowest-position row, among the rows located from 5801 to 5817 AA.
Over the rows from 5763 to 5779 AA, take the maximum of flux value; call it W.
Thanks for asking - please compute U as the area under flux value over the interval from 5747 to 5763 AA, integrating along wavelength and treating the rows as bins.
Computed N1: 94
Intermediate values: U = 202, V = -0.70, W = 14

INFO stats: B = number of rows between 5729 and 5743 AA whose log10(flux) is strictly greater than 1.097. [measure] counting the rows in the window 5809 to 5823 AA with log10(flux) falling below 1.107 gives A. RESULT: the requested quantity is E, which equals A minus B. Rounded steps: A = 4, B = 5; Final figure -1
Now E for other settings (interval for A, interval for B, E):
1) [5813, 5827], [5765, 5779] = -3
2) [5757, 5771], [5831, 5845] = -3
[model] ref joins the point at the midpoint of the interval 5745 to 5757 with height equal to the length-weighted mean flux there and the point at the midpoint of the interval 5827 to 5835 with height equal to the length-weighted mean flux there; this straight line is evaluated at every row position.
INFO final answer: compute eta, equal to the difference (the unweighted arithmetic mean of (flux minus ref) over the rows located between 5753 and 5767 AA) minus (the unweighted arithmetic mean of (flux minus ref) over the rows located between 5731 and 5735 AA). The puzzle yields -0.4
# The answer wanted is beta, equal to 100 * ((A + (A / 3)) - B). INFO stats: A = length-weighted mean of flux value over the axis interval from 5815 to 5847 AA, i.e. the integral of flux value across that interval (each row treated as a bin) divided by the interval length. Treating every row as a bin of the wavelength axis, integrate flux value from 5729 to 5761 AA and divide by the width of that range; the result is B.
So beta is 524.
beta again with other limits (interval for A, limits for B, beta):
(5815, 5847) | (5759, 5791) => 478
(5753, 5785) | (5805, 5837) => 414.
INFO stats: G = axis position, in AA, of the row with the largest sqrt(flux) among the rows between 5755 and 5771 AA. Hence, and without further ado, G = 5770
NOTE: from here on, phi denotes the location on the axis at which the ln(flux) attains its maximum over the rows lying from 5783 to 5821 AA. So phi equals 5796 AA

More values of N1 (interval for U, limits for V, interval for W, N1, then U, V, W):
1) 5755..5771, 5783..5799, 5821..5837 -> 97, 210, -0.60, 14.8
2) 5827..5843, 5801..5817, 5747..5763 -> 101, 217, -0.70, 13.6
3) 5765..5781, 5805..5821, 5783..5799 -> 99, 213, -0.40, 14.3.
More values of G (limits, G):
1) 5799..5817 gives 5812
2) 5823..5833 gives 5830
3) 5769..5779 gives 5770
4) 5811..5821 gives 5812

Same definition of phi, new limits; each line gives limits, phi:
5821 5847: 5830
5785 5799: 5796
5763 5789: 5770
